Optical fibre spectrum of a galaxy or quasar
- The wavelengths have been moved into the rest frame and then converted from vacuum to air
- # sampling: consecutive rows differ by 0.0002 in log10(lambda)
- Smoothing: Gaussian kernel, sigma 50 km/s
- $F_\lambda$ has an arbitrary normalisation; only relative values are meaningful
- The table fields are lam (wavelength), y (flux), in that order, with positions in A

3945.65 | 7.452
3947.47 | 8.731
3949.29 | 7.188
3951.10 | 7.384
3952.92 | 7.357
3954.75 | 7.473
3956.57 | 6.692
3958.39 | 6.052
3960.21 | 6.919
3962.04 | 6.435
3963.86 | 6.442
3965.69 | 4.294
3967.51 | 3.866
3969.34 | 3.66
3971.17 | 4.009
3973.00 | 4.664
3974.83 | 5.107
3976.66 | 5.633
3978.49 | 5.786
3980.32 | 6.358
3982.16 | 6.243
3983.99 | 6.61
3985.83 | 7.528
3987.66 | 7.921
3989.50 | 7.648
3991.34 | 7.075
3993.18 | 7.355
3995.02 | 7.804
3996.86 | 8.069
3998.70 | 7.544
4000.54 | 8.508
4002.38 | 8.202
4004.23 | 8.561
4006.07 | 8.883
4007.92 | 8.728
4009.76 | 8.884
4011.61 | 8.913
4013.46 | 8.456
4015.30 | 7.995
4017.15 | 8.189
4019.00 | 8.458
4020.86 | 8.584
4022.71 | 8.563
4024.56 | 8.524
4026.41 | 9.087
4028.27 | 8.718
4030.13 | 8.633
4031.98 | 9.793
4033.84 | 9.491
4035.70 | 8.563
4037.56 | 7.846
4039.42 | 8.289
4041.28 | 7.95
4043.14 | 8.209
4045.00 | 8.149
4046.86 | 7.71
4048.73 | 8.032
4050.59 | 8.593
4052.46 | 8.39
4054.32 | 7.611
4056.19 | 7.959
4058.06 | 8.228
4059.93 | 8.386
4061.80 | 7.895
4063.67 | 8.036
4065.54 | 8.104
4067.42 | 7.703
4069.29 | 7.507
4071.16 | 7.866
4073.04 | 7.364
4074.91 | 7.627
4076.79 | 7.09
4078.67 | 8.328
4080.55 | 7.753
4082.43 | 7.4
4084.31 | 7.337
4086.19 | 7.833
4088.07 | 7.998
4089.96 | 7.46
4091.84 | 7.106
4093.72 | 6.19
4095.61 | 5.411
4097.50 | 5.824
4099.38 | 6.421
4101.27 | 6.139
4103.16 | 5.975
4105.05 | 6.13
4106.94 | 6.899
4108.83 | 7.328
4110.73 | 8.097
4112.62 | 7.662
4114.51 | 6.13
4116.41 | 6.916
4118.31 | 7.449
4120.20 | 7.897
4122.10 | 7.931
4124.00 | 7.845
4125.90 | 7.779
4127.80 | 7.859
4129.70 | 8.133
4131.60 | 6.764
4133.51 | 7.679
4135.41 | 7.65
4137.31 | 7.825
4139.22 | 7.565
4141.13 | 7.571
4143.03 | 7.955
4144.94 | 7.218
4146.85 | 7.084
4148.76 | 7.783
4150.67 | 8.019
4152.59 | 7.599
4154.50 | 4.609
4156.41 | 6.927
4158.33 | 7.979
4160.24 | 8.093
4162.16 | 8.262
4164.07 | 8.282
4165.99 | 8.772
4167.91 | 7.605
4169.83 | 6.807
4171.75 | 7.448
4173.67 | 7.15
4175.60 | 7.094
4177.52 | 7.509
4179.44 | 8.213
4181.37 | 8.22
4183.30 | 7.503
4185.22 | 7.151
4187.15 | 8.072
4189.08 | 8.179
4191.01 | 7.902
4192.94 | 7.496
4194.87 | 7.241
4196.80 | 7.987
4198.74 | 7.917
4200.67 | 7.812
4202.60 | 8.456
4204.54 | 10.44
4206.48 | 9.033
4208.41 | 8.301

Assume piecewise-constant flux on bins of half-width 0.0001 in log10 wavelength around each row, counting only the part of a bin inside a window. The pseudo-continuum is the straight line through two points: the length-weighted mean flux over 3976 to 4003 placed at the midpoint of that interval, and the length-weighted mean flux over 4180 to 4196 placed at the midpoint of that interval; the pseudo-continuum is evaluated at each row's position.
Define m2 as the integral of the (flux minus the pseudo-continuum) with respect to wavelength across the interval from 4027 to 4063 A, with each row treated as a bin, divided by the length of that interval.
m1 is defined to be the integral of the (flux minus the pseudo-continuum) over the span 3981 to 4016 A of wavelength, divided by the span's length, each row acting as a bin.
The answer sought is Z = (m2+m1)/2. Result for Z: 0.8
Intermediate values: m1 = 0.7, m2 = 1.0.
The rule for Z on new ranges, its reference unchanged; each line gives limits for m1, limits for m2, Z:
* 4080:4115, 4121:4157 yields -0.4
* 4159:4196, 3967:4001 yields -0.4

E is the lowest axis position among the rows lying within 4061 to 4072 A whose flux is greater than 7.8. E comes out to 4061.80 A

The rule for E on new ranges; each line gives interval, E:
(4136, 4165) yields 4137.31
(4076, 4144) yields 4078.67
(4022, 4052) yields 4022.71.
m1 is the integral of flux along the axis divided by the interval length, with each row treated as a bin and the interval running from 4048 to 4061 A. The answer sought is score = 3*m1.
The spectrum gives 25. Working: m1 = 8.2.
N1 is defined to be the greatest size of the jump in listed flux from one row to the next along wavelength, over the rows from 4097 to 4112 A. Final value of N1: 0.77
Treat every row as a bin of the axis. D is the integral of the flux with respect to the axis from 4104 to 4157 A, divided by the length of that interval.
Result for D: 7.4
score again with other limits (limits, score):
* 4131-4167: 23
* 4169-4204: 23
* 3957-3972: 16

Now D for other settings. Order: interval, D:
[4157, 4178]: 7.7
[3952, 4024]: 7.1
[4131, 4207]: 7.7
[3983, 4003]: 7.6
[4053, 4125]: 7.3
